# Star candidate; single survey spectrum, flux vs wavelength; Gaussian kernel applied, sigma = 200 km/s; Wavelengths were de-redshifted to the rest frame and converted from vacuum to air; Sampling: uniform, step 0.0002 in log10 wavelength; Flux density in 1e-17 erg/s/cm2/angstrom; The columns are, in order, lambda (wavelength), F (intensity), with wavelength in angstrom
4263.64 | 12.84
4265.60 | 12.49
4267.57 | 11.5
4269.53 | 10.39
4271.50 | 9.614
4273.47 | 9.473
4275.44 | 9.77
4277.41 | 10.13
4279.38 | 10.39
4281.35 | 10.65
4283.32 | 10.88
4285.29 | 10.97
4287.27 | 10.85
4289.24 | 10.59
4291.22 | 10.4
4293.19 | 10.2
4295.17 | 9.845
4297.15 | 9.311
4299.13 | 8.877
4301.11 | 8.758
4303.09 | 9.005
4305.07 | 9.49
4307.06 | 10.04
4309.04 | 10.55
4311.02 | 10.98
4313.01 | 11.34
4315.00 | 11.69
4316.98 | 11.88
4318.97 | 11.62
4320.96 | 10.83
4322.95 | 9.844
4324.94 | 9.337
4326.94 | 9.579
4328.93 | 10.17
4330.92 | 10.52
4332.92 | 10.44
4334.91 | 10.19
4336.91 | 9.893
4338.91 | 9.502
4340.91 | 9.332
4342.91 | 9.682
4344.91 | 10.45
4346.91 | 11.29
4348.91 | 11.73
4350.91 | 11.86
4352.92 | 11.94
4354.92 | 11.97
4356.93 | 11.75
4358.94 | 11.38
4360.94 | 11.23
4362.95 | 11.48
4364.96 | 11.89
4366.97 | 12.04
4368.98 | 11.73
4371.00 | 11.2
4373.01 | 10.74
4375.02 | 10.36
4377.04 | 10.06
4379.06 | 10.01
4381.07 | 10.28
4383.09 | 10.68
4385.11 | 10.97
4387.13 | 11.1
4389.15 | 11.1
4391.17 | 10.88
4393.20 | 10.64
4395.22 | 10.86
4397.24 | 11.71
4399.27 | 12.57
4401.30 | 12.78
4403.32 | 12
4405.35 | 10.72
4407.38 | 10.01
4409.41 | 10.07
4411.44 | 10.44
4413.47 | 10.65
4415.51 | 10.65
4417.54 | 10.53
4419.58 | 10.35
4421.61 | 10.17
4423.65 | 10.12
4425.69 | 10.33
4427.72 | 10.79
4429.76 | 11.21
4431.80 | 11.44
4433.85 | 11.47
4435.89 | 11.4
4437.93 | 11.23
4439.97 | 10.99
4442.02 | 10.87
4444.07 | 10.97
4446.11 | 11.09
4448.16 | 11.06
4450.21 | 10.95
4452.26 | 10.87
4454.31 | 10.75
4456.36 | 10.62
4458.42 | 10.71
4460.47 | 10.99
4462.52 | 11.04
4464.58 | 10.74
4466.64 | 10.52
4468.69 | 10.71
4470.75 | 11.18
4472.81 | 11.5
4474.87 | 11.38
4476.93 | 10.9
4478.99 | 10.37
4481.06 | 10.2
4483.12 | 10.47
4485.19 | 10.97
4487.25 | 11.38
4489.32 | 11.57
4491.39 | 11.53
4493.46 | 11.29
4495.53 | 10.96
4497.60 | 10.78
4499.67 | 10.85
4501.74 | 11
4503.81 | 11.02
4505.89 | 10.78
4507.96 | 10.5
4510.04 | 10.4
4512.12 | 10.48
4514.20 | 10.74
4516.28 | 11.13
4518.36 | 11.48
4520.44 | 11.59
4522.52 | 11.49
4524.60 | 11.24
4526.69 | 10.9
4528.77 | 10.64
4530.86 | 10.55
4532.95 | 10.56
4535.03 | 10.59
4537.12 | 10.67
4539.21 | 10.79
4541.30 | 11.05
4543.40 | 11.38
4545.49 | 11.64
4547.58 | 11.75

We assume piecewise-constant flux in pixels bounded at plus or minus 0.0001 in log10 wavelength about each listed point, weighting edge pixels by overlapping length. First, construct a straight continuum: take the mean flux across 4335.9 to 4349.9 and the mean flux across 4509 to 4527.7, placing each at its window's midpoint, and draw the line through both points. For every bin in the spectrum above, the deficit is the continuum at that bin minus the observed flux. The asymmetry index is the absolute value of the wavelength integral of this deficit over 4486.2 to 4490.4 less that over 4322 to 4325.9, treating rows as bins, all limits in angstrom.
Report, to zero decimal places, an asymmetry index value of 5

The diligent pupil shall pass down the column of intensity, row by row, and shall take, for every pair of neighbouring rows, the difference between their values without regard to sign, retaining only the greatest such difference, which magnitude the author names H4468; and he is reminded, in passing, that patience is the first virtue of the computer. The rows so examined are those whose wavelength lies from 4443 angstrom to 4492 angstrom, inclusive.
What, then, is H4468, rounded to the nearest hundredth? 0.53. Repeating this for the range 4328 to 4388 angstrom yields 0.84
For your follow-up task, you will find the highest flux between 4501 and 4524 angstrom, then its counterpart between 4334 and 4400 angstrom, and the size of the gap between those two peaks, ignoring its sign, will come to 0.98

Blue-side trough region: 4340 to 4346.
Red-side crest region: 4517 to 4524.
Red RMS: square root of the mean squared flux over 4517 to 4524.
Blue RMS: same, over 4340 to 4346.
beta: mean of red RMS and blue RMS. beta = 10.7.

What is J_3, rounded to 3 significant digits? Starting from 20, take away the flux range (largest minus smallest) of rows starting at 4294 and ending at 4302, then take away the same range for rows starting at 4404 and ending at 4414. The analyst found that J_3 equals 18.2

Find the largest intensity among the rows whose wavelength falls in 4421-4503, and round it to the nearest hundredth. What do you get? 11.57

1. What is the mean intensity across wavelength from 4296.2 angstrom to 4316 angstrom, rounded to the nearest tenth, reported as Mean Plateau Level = 10.0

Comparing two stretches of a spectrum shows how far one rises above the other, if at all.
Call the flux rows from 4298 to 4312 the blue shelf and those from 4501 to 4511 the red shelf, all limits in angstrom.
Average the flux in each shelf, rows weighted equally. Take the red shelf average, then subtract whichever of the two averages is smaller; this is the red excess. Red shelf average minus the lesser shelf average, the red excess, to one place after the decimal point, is 1.1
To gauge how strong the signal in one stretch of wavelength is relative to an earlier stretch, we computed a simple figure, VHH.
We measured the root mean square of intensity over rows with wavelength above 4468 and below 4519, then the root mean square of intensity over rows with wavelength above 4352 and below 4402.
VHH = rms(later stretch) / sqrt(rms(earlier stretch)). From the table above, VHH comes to 3.26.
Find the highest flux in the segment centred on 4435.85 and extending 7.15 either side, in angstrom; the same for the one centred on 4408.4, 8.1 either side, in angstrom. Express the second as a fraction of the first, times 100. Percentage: 111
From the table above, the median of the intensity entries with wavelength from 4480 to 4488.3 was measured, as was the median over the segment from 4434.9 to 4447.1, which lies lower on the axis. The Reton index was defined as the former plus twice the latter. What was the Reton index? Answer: 32.8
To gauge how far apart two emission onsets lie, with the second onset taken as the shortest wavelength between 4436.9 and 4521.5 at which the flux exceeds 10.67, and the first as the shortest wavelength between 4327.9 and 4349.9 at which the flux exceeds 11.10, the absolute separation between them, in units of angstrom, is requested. 91.0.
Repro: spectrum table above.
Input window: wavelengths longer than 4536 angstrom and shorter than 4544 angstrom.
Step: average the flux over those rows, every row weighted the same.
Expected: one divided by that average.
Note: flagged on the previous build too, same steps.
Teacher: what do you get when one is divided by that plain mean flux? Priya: 0.091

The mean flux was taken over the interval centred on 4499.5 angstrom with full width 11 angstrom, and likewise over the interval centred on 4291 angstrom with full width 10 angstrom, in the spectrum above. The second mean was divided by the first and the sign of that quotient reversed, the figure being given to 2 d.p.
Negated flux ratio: -0.95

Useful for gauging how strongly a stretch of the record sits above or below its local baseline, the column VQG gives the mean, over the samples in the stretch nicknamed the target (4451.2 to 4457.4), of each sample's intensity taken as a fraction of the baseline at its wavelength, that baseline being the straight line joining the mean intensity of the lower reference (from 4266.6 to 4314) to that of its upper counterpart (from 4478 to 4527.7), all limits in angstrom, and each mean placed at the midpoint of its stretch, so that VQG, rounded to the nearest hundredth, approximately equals 1.00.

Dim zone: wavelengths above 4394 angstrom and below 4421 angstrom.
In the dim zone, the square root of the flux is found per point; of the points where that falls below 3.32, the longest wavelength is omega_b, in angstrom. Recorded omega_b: 4419.58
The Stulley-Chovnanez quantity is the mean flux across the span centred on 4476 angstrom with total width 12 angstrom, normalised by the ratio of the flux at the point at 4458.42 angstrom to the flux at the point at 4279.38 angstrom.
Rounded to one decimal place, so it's 10.6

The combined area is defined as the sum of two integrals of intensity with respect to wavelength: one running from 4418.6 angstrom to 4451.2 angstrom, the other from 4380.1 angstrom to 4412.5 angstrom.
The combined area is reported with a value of 714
